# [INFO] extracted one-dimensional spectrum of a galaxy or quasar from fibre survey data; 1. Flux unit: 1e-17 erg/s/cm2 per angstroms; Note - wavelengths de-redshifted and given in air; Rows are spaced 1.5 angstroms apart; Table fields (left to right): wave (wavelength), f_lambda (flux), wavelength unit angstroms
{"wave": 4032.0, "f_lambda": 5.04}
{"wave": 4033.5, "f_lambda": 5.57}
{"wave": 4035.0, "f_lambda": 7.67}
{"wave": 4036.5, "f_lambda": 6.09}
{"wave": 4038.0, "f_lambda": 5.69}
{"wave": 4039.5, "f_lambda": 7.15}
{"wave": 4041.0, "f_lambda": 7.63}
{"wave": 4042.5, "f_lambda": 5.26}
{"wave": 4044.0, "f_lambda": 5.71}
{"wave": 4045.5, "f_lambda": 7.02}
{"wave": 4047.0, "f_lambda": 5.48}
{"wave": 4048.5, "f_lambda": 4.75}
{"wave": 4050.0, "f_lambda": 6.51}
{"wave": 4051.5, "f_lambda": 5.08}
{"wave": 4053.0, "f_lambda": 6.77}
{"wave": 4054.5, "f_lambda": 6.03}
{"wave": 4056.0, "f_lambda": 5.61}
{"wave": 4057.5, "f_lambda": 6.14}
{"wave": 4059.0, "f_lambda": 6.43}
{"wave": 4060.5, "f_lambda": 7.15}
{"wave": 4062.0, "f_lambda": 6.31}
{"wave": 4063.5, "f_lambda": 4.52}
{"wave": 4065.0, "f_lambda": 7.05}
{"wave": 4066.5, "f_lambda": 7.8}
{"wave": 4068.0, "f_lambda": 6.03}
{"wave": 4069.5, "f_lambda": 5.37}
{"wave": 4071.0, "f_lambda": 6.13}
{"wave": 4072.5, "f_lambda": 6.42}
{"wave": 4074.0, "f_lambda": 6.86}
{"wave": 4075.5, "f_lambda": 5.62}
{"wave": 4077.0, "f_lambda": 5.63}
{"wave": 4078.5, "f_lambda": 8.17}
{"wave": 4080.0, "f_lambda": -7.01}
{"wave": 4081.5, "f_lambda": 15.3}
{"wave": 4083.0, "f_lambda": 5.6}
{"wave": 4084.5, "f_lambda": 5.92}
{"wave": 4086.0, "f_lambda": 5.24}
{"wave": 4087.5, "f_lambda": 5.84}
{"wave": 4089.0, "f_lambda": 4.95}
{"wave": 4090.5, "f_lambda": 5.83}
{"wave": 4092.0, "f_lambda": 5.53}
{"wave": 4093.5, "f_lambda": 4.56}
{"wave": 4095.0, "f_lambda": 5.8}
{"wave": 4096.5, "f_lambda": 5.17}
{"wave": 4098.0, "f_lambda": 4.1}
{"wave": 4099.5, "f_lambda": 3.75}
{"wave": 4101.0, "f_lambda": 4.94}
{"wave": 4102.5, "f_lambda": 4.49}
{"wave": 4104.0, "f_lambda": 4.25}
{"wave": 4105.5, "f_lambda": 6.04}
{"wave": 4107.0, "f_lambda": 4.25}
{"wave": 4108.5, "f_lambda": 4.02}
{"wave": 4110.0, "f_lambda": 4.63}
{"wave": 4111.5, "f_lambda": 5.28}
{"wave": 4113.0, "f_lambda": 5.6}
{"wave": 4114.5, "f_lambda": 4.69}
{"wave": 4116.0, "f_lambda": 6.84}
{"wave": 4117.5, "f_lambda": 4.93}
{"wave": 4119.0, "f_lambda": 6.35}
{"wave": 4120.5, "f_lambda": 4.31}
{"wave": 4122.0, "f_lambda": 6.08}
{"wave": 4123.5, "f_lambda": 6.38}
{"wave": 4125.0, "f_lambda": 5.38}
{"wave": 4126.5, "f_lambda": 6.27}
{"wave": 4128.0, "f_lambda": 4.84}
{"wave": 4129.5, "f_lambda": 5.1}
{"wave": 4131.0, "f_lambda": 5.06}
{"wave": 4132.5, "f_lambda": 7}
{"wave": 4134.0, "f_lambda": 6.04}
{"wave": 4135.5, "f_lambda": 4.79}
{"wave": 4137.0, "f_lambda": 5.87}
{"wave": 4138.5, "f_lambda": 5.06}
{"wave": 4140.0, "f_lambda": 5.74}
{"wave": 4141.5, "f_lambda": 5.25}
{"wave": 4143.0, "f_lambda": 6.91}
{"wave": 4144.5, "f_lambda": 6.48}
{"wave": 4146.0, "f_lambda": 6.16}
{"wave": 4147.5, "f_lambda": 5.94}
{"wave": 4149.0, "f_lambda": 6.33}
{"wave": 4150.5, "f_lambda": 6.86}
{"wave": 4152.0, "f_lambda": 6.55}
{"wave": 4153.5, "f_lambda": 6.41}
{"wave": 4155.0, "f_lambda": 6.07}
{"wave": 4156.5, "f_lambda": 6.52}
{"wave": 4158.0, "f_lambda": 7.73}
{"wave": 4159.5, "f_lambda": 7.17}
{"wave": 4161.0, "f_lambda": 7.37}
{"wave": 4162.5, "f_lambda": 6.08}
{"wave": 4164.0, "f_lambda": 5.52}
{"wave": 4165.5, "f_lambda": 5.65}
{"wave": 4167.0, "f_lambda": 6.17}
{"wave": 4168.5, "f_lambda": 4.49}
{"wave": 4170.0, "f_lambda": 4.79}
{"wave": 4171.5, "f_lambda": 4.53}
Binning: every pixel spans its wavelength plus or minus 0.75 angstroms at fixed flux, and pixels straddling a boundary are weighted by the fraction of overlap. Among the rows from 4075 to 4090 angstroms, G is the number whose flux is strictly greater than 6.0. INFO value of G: 2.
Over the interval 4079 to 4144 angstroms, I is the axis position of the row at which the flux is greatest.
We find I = 4081.5 angstroms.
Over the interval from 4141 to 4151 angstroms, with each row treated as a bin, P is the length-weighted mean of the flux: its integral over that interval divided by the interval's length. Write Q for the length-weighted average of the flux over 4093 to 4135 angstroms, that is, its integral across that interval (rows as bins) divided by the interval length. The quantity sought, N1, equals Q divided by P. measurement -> 0.83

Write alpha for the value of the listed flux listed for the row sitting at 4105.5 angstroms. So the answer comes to 6.04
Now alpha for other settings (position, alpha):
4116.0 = 6.84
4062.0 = 6.31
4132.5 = 7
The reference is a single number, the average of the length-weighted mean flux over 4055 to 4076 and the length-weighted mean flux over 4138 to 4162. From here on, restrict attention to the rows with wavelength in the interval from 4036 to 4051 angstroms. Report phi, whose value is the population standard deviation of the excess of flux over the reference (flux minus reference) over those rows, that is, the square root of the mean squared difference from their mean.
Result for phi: 0.88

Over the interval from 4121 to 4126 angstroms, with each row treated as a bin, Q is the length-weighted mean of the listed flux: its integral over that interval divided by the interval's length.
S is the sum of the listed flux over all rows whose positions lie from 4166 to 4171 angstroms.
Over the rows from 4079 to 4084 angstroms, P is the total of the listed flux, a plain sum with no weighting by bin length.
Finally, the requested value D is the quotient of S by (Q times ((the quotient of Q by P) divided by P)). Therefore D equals 86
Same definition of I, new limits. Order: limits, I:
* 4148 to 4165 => 4158.0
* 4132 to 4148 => 4132.5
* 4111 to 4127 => 4116.0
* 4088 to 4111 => 4105.5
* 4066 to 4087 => 4081.5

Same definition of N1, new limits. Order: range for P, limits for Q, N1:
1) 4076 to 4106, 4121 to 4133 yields 1.10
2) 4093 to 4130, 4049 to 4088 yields 1.17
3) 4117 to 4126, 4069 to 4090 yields 1.02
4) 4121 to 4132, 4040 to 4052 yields 1.07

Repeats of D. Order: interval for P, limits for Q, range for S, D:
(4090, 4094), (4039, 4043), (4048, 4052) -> 91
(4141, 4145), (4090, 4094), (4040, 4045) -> 228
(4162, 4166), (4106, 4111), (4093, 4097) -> 235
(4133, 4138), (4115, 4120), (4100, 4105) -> 110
